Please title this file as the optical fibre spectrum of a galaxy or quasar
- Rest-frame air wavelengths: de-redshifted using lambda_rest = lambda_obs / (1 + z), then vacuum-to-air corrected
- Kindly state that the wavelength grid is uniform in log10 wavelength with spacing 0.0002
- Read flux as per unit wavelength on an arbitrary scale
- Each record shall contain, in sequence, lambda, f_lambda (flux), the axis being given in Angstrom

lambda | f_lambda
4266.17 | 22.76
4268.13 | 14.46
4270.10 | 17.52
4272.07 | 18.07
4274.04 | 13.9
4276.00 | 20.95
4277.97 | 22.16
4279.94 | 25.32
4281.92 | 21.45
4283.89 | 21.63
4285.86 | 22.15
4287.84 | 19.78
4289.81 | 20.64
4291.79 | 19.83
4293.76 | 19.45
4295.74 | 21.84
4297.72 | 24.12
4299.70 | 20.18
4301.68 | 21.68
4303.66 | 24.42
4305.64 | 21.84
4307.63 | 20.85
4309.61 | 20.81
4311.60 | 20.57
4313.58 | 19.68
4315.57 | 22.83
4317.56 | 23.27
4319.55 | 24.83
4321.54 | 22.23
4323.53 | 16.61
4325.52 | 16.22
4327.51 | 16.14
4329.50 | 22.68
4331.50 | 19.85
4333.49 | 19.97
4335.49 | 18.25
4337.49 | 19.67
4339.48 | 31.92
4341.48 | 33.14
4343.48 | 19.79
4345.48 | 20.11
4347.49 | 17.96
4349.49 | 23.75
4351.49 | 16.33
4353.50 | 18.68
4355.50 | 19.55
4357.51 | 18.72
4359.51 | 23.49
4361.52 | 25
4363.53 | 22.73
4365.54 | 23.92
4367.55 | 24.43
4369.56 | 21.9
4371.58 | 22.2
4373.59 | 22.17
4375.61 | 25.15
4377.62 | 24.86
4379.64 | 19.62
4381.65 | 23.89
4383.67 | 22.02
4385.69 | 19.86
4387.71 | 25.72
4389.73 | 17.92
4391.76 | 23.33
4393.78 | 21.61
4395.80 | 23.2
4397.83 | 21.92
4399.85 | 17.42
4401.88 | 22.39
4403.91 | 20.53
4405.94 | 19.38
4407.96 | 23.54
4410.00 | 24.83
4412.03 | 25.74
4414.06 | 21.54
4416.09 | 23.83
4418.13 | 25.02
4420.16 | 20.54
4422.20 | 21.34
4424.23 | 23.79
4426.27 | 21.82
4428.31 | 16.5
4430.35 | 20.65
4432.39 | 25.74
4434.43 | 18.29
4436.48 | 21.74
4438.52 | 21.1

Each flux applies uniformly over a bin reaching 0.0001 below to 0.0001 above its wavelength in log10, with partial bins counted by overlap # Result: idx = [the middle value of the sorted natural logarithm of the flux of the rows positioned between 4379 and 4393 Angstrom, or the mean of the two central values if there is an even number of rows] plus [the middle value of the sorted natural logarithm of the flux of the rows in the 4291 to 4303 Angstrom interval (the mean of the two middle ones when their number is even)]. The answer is 6.13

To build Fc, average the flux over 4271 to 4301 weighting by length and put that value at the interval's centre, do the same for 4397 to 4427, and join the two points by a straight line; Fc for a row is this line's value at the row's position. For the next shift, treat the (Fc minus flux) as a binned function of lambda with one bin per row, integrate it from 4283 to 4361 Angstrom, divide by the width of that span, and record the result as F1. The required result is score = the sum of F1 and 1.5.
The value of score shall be 1.5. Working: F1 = 0.0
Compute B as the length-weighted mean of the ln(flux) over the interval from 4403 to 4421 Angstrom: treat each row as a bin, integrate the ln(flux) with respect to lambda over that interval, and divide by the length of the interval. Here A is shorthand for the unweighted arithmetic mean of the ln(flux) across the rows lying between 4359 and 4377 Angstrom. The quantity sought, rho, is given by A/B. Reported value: 1.01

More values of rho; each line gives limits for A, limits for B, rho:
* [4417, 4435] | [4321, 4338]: 1.04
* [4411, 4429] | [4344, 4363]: 1.03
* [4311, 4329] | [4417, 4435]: 0.98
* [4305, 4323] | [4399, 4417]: 1.00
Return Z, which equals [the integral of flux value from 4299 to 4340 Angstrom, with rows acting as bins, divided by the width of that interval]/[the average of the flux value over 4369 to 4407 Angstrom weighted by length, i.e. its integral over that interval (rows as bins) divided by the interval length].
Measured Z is 0.96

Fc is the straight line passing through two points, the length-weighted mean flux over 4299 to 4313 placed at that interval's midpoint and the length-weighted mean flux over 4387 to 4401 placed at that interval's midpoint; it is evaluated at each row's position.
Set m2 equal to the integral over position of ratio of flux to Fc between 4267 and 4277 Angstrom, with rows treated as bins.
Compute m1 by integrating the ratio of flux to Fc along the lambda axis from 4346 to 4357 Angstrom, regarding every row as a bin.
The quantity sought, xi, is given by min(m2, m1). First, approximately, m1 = 9.9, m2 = 7.97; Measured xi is 8.0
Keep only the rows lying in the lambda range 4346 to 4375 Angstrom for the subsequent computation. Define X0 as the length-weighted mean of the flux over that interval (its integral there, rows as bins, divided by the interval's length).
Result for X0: 21.51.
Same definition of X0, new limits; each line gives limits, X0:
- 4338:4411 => 22.28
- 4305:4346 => 21.50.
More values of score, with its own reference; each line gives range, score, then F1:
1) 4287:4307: 1.0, -0.5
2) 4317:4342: 1.1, -0.4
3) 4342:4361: 2.8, 1.3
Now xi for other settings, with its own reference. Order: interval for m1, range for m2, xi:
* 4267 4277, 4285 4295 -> 8.0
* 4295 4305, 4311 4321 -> 10.4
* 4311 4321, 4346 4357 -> 9.9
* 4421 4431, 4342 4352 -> 9.5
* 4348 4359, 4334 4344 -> 10.0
